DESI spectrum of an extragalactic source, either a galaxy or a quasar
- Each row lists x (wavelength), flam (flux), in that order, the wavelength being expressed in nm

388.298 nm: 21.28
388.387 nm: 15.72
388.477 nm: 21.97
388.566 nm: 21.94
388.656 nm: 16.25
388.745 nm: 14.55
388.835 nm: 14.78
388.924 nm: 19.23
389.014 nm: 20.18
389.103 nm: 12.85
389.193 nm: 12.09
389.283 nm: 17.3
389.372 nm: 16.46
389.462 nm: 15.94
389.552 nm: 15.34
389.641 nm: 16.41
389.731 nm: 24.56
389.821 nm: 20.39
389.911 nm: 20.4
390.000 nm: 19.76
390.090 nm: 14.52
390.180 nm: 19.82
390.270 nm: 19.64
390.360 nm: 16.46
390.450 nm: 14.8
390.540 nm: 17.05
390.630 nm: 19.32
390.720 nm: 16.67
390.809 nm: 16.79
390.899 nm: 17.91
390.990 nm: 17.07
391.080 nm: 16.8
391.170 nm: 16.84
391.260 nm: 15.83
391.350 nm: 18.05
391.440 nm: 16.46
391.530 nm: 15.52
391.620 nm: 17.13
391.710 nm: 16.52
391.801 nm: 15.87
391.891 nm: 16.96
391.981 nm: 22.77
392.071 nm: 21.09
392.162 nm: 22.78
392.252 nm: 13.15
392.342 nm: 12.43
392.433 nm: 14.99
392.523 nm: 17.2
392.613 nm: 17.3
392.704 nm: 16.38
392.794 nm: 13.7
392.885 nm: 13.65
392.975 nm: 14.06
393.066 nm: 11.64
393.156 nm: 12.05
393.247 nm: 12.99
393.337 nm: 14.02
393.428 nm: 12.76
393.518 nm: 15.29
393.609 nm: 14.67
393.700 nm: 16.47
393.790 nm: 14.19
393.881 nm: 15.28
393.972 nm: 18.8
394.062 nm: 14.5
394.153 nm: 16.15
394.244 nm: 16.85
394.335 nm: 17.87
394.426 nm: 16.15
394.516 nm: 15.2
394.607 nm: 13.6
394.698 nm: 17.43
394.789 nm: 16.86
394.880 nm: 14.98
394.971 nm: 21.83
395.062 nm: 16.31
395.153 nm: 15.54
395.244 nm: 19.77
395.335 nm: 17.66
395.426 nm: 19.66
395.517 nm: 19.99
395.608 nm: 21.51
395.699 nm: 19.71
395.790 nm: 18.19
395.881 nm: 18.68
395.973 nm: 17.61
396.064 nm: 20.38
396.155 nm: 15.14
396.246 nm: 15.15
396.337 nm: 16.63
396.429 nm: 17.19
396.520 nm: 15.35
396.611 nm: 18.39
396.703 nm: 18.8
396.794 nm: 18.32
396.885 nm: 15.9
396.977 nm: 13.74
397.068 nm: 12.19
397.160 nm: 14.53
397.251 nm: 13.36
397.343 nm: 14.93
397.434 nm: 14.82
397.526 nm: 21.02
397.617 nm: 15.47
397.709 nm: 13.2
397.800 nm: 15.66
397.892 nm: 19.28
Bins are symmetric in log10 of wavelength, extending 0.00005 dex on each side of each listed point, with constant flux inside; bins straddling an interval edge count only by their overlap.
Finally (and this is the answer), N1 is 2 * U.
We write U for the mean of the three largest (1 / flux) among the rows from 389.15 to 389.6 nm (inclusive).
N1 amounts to 0.140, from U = 0.070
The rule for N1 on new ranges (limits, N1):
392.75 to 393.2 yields 0.161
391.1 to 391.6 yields 0.126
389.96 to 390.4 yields 0.120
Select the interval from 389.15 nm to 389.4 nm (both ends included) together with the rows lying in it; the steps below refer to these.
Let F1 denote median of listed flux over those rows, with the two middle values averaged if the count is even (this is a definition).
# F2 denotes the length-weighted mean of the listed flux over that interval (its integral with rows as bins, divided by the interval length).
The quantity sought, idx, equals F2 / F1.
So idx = 0.93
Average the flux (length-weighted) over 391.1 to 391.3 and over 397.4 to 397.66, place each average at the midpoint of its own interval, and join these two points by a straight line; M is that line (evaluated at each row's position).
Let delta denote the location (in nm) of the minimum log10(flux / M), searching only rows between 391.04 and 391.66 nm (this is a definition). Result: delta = 391.530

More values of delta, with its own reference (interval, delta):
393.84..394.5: 394.062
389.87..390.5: 390.090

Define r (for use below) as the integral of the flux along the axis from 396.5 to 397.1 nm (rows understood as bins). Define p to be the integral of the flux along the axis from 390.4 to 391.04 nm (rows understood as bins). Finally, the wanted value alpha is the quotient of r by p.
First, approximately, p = 10.9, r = 9.7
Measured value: 0.89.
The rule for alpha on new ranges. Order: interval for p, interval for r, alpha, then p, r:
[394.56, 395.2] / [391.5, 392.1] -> 1.01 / 10.6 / 10.8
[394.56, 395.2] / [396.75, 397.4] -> 0.90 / 10.6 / 9.6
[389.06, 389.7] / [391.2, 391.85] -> 1.09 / 9.9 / 10.7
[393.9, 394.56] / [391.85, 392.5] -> 1.06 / 10.9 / 11.5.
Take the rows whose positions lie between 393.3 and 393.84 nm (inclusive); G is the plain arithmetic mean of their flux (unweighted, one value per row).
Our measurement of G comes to 14.6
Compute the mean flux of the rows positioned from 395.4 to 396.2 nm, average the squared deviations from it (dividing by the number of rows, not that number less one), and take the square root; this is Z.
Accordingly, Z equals 1.8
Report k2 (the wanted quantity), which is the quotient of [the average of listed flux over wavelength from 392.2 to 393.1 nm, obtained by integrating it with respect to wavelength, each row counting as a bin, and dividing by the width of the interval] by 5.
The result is 2.91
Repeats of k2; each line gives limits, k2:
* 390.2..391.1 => 3.46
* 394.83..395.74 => 3.74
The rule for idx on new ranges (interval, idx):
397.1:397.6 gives 1.05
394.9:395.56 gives 0.94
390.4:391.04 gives 1.00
